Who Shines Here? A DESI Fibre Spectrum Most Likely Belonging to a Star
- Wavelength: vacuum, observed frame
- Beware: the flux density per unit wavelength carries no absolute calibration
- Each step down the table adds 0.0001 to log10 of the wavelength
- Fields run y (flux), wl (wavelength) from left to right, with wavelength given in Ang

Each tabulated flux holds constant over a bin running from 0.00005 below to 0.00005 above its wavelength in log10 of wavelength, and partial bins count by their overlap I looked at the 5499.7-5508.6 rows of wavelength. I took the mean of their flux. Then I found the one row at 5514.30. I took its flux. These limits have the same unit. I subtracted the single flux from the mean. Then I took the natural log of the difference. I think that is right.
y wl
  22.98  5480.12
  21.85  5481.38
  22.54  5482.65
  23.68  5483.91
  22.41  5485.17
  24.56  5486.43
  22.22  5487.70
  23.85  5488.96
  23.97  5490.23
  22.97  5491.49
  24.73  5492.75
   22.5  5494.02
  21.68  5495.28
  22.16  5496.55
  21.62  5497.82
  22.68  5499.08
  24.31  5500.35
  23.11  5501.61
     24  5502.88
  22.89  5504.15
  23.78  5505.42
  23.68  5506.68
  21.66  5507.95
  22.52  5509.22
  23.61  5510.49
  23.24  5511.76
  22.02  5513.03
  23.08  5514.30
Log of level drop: -1.3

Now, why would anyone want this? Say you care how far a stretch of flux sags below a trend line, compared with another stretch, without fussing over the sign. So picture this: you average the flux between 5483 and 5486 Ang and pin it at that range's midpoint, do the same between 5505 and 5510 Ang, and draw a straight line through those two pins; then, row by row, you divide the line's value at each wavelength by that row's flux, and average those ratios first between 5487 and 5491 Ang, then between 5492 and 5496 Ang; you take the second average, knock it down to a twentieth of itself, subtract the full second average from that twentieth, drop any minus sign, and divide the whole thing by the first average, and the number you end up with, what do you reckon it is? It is 0.97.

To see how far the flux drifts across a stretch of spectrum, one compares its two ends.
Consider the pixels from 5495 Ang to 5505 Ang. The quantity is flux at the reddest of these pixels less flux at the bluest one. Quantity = 1.2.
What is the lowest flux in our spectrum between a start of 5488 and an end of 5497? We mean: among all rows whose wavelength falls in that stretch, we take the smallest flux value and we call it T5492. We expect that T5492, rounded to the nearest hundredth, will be 21.68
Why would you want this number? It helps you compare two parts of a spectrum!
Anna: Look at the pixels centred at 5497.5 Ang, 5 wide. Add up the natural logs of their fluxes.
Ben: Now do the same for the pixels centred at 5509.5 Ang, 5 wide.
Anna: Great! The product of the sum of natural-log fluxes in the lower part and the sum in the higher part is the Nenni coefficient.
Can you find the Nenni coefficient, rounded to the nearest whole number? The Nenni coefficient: 155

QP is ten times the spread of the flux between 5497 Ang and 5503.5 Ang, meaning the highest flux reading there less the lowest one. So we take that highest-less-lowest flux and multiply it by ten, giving 26.9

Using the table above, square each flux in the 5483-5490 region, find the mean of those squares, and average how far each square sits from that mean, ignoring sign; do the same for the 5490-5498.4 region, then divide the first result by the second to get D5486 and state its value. 0.89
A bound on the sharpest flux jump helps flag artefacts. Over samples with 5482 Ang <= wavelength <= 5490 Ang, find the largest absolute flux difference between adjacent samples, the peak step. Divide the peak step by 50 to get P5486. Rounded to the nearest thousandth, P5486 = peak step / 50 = 0.047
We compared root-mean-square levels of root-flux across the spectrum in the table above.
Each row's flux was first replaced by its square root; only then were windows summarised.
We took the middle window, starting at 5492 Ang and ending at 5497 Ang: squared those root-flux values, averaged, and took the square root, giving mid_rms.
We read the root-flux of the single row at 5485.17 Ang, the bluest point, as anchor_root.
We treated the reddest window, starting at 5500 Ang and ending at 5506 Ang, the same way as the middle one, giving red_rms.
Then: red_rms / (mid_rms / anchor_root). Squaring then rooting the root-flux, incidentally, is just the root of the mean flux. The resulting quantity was 4.82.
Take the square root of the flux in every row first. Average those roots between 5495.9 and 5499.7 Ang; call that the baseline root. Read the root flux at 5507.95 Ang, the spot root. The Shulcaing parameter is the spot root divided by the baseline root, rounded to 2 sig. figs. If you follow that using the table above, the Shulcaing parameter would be 0.99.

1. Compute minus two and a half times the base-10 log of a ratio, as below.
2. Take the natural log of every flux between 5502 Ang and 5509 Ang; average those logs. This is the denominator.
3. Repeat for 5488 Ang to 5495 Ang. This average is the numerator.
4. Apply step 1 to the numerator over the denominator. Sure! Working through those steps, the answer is -0.006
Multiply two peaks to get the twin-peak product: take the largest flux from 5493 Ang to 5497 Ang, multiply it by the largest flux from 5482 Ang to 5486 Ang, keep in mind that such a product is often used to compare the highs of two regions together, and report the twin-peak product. 533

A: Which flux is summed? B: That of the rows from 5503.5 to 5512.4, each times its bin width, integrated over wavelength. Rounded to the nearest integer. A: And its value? 205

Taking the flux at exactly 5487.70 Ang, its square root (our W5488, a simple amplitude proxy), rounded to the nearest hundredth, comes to 4.71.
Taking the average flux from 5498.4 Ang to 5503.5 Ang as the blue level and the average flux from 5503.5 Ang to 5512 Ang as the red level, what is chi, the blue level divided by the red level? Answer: 1.02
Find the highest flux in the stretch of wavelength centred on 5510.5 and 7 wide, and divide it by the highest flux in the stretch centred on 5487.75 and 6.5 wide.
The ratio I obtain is 0.96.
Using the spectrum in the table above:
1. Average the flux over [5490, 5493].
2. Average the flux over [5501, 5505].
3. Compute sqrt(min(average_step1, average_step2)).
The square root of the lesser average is 4.83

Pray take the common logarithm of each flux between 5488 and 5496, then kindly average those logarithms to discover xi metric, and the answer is 1.37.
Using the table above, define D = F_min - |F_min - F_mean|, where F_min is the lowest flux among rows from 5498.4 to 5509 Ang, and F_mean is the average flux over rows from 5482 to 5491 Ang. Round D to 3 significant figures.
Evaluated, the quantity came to 20.0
